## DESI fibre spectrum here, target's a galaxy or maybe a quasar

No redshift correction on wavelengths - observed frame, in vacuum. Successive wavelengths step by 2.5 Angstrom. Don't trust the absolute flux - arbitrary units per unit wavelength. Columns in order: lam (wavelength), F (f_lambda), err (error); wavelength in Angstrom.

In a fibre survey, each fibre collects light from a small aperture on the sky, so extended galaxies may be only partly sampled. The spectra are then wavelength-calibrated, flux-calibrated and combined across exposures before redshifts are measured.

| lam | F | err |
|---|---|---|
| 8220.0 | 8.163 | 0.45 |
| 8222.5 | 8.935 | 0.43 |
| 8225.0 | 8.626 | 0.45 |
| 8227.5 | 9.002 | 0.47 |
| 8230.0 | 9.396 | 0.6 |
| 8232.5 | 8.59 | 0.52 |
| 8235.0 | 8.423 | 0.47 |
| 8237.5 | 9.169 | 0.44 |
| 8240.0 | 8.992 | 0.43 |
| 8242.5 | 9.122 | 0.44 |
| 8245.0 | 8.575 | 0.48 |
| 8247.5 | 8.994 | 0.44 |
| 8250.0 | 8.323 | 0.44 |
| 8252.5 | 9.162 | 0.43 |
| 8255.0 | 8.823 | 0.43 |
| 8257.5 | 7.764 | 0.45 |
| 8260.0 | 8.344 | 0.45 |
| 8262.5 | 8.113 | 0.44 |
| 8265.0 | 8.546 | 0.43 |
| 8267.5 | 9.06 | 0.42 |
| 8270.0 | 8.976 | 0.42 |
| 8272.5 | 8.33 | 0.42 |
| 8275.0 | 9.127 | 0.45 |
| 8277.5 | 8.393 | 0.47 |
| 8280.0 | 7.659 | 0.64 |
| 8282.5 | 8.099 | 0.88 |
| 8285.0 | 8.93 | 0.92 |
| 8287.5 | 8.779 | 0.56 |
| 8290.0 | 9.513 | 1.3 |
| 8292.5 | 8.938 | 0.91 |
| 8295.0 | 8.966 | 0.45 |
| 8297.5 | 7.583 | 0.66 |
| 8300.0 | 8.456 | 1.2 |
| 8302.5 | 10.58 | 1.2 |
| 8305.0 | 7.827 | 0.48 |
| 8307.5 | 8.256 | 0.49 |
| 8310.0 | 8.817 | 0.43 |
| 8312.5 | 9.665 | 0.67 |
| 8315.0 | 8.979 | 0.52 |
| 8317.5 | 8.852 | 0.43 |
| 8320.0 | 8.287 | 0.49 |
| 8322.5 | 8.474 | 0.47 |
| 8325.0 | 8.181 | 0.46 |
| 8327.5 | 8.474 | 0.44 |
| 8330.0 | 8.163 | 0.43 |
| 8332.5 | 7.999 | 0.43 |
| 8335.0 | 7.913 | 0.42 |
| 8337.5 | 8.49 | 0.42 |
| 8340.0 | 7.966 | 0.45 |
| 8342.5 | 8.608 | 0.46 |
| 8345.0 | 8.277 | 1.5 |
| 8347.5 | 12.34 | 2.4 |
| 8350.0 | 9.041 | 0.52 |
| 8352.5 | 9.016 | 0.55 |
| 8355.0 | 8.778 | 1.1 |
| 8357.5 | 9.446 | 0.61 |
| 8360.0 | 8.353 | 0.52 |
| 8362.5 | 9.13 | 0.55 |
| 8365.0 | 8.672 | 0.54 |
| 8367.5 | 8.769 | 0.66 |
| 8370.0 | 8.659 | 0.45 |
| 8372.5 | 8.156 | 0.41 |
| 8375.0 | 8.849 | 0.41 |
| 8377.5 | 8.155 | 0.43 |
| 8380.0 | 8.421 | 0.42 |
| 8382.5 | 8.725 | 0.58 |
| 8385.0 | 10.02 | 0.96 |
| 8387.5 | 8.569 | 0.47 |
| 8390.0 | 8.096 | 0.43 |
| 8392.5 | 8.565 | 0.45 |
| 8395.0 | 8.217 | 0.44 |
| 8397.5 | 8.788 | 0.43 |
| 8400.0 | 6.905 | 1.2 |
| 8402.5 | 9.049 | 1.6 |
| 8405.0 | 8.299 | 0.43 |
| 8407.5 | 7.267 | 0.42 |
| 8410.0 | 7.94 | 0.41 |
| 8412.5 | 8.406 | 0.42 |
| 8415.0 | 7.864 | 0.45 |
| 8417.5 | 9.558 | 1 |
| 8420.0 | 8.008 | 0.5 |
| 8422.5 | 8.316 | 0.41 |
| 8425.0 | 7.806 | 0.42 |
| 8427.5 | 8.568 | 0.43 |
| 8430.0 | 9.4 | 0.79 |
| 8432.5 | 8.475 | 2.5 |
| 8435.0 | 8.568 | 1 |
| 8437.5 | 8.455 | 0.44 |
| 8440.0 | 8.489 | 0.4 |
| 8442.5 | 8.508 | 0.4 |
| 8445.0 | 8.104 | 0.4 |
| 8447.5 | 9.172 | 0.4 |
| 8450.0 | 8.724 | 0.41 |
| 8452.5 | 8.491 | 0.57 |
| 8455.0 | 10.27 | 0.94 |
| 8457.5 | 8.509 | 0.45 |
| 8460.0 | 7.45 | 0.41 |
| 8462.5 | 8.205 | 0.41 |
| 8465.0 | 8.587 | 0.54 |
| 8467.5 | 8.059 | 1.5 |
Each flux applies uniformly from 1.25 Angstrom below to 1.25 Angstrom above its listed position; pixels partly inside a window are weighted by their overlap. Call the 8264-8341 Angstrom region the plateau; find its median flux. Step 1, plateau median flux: 8.47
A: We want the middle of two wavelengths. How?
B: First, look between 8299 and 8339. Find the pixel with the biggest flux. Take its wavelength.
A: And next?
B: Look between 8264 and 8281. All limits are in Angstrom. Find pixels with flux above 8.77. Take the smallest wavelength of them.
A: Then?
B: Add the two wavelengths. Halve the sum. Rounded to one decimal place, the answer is 8285.0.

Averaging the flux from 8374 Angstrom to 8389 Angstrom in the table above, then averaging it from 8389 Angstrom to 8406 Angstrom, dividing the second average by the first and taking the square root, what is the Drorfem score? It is 0.97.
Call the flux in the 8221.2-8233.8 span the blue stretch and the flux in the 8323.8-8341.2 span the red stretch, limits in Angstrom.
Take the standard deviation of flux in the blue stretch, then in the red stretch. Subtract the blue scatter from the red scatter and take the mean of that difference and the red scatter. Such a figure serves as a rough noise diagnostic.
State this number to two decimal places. 0.07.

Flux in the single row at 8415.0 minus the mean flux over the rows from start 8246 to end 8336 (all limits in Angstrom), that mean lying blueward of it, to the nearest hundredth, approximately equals -0.73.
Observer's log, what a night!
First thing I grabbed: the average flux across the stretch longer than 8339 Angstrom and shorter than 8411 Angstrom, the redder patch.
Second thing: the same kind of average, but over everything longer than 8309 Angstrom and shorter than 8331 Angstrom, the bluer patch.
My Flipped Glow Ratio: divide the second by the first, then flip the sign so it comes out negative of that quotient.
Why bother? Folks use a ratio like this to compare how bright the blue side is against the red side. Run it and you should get -1.00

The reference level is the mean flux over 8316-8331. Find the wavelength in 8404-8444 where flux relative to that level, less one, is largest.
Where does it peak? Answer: 8417.5 Angstrom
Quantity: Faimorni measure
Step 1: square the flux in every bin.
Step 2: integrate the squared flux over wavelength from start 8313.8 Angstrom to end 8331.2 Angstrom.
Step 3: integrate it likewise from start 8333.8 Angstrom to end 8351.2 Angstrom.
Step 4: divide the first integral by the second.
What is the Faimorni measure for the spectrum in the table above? 0.88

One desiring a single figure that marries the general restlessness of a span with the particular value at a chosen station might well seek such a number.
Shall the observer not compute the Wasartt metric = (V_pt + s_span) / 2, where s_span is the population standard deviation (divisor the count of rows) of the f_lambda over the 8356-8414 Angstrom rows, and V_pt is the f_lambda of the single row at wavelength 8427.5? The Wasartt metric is 4.60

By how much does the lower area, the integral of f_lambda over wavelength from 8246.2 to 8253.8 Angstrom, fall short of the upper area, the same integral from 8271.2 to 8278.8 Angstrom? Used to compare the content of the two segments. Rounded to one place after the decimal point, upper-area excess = -1.6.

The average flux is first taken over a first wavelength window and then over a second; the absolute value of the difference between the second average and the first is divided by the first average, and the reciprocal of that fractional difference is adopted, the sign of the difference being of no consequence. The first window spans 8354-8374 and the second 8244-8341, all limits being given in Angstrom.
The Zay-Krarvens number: 51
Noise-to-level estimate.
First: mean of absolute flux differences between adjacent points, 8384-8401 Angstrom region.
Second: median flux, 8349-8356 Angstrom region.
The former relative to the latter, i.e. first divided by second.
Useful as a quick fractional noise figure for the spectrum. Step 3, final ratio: 0.10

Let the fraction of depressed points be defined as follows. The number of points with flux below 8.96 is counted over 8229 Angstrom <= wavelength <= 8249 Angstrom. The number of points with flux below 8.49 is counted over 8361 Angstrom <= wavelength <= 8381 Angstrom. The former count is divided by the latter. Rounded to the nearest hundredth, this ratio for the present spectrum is 1.00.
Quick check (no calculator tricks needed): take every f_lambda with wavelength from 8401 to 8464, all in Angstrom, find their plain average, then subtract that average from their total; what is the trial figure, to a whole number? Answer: 203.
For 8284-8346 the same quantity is 206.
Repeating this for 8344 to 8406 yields 211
